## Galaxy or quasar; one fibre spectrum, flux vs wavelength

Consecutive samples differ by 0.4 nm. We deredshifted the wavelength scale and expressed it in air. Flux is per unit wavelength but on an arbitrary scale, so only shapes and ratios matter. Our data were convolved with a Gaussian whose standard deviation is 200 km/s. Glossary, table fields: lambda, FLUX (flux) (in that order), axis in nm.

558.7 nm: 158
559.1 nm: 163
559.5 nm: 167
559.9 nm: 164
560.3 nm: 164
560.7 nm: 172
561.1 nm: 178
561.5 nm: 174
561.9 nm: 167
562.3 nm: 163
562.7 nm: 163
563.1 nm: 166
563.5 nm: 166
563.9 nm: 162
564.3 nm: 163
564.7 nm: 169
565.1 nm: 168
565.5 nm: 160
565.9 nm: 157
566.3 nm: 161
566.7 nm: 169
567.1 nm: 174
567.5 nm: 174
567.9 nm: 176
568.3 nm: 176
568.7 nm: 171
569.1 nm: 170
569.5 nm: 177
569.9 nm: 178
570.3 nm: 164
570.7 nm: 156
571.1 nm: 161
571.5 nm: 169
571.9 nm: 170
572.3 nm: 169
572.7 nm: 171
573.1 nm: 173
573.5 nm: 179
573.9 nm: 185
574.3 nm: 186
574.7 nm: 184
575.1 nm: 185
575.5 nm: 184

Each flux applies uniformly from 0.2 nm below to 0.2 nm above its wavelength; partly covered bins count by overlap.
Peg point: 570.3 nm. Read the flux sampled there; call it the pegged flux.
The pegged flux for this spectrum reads 164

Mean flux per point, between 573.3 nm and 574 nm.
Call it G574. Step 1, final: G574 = 182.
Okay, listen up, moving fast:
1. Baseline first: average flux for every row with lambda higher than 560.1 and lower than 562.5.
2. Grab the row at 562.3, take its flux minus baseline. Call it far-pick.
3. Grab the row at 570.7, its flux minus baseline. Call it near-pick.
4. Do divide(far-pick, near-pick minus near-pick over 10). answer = 1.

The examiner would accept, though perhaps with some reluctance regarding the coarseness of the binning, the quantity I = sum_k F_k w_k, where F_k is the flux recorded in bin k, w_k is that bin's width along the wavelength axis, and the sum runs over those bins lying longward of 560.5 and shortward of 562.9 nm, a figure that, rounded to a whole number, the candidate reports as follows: 407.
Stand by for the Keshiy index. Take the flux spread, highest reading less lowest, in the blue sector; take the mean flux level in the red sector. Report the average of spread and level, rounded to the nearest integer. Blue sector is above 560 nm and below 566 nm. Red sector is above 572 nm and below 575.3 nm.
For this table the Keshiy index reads 100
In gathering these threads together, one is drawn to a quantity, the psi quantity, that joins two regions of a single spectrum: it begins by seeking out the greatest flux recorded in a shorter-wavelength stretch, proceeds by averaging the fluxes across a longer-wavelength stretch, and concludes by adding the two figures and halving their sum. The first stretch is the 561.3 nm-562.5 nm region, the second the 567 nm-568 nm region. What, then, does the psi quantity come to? 174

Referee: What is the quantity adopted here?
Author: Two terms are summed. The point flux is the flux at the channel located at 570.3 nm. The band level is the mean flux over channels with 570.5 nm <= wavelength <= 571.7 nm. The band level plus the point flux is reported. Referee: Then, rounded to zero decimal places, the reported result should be 326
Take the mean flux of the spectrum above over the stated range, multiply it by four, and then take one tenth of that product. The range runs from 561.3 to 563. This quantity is 67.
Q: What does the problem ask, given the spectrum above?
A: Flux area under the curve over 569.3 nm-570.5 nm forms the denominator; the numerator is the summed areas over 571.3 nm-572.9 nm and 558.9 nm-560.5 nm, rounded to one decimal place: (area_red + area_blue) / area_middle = 2.6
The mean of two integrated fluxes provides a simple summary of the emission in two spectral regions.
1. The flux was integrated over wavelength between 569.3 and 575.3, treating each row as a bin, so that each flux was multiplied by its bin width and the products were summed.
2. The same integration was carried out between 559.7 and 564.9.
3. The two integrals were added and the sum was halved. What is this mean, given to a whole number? 956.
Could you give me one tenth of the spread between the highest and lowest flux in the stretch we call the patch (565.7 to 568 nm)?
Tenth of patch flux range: 1.90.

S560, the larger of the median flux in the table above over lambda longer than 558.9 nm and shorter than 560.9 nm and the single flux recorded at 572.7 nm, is 171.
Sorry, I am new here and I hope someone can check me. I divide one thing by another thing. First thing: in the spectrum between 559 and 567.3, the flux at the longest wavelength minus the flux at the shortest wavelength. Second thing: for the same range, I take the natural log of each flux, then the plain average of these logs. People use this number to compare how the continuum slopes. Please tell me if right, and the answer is 2.2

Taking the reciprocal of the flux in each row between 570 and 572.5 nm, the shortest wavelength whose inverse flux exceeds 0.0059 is 570.3 nm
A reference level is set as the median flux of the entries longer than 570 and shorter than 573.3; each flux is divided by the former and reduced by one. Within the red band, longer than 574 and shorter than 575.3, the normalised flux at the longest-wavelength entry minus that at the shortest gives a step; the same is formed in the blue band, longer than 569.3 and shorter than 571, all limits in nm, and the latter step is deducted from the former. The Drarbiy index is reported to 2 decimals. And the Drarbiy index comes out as 0.12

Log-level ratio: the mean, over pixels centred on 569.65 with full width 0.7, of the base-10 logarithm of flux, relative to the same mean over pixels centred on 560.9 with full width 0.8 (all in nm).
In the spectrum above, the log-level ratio 1.00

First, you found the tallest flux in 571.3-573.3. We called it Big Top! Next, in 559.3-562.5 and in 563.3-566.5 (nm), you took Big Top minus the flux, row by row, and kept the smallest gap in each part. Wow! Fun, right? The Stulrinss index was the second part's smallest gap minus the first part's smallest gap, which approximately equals 9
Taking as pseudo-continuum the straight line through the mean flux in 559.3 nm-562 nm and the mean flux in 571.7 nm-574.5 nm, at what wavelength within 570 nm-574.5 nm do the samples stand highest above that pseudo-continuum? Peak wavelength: 574.3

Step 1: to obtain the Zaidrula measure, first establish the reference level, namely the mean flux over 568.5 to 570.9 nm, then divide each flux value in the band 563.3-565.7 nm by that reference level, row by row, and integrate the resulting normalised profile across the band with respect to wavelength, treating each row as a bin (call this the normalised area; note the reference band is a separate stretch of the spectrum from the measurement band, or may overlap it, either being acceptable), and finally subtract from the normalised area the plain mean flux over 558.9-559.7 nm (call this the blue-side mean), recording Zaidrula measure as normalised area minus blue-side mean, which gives -163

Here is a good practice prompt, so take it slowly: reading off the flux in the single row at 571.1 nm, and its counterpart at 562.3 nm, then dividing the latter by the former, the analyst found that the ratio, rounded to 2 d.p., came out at 1.01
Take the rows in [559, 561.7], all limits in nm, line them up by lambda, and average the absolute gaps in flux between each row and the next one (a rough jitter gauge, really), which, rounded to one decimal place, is 4.2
